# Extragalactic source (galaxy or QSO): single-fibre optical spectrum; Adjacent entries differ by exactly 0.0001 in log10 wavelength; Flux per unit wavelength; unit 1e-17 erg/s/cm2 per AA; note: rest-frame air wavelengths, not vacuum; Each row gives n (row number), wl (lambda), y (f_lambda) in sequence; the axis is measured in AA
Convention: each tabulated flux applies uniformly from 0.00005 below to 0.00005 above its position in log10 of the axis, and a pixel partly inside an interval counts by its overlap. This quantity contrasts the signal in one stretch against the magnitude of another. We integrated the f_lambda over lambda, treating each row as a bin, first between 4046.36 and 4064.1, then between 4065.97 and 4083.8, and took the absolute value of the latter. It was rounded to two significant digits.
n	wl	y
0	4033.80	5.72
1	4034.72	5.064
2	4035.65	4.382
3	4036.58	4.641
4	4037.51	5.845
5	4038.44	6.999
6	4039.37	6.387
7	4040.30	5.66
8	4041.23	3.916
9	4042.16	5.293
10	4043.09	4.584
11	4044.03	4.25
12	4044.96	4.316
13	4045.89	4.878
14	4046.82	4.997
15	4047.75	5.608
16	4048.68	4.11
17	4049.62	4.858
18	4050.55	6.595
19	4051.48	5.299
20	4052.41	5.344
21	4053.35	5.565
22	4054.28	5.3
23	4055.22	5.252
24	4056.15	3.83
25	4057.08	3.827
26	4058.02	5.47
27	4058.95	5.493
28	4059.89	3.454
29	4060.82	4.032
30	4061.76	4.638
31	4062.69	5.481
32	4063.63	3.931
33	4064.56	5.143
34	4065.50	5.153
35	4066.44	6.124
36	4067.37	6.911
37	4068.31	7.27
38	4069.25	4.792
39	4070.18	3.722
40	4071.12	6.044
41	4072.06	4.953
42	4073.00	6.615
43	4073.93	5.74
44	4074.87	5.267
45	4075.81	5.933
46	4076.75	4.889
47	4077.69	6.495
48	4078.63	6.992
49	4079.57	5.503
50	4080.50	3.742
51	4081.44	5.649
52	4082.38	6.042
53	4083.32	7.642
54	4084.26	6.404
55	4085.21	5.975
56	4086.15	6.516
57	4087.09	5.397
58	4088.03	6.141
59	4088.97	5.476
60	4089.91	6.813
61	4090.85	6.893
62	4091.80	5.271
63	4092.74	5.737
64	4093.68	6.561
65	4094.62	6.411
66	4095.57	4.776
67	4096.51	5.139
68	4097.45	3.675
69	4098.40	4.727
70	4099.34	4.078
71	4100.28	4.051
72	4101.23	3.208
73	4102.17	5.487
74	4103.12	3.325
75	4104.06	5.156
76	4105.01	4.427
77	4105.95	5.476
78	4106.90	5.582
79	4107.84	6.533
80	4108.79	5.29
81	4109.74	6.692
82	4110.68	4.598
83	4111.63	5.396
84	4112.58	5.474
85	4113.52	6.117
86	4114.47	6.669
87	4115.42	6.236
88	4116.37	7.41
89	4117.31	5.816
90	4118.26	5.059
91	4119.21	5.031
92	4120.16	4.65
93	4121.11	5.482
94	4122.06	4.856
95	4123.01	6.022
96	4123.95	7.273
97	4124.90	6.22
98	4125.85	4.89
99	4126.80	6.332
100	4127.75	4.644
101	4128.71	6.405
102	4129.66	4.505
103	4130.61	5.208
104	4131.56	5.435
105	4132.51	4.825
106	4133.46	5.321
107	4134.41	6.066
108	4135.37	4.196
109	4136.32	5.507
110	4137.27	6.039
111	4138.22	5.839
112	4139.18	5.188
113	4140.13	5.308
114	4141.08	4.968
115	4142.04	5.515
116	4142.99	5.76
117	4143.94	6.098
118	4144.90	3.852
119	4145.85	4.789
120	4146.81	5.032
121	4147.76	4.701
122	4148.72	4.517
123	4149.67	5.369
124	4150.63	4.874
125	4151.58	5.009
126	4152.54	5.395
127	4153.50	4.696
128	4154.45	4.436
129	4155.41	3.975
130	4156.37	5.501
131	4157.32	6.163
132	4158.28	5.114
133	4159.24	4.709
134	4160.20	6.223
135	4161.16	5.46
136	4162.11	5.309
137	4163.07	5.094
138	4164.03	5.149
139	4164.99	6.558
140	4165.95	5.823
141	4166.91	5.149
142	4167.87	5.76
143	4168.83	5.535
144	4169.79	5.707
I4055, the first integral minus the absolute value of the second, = -17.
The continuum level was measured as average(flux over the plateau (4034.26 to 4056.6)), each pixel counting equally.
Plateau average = 5.12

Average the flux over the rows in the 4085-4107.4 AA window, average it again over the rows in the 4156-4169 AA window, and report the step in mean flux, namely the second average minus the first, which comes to 0.28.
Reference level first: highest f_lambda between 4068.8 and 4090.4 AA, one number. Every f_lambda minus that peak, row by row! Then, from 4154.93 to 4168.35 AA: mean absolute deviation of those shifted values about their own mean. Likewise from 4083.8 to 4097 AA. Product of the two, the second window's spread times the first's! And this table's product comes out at 0.285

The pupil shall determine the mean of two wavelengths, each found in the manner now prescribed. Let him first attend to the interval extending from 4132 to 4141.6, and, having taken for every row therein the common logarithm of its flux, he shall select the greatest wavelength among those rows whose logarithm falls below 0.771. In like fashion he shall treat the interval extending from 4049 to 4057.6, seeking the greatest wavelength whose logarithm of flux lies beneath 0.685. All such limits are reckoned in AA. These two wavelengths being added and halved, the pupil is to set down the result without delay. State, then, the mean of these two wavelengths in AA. 4099.1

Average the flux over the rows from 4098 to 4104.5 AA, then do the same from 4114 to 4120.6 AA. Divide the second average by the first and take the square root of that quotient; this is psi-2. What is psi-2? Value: 1.17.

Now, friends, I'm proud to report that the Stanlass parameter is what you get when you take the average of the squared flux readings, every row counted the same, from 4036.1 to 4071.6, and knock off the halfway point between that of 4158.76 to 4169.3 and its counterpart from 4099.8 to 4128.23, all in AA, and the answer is -3.5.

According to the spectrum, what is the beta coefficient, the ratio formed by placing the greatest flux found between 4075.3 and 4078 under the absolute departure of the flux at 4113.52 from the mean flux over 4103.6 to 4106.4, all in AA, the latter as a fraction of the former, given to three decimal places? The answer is 0.169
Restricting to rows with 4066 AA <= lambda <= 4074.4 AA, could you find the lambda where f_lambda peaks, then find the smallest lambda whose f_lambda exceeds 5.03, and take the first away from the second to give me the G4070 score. -1.9 AA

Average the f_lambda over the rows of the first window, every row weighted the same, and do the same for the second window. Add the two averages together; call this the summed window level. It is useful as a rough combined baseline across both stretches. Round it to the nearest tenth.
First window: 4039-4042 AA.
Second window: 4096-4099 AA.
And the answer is 9.8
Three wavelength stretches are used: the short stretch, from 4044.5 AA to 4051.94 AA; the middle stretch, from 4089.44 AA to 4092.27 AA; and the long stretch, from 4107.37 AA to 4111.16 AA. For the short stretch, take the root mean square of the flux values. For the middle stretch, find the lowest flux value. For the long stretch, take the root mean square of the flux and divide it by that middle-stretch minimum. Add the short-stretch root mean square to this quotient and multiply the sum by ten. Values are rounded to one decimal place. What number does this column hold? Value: 62.4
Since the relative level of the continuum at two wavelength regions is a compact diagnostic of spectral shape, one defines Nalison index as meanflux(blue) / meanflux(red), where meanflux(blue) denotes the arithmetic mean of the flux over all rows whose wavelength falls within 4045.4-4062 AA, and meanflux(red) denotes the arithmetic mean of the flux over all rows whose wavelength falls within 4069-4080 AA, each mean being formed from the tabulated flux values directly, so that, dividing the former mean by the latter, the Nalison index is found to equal 0.88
